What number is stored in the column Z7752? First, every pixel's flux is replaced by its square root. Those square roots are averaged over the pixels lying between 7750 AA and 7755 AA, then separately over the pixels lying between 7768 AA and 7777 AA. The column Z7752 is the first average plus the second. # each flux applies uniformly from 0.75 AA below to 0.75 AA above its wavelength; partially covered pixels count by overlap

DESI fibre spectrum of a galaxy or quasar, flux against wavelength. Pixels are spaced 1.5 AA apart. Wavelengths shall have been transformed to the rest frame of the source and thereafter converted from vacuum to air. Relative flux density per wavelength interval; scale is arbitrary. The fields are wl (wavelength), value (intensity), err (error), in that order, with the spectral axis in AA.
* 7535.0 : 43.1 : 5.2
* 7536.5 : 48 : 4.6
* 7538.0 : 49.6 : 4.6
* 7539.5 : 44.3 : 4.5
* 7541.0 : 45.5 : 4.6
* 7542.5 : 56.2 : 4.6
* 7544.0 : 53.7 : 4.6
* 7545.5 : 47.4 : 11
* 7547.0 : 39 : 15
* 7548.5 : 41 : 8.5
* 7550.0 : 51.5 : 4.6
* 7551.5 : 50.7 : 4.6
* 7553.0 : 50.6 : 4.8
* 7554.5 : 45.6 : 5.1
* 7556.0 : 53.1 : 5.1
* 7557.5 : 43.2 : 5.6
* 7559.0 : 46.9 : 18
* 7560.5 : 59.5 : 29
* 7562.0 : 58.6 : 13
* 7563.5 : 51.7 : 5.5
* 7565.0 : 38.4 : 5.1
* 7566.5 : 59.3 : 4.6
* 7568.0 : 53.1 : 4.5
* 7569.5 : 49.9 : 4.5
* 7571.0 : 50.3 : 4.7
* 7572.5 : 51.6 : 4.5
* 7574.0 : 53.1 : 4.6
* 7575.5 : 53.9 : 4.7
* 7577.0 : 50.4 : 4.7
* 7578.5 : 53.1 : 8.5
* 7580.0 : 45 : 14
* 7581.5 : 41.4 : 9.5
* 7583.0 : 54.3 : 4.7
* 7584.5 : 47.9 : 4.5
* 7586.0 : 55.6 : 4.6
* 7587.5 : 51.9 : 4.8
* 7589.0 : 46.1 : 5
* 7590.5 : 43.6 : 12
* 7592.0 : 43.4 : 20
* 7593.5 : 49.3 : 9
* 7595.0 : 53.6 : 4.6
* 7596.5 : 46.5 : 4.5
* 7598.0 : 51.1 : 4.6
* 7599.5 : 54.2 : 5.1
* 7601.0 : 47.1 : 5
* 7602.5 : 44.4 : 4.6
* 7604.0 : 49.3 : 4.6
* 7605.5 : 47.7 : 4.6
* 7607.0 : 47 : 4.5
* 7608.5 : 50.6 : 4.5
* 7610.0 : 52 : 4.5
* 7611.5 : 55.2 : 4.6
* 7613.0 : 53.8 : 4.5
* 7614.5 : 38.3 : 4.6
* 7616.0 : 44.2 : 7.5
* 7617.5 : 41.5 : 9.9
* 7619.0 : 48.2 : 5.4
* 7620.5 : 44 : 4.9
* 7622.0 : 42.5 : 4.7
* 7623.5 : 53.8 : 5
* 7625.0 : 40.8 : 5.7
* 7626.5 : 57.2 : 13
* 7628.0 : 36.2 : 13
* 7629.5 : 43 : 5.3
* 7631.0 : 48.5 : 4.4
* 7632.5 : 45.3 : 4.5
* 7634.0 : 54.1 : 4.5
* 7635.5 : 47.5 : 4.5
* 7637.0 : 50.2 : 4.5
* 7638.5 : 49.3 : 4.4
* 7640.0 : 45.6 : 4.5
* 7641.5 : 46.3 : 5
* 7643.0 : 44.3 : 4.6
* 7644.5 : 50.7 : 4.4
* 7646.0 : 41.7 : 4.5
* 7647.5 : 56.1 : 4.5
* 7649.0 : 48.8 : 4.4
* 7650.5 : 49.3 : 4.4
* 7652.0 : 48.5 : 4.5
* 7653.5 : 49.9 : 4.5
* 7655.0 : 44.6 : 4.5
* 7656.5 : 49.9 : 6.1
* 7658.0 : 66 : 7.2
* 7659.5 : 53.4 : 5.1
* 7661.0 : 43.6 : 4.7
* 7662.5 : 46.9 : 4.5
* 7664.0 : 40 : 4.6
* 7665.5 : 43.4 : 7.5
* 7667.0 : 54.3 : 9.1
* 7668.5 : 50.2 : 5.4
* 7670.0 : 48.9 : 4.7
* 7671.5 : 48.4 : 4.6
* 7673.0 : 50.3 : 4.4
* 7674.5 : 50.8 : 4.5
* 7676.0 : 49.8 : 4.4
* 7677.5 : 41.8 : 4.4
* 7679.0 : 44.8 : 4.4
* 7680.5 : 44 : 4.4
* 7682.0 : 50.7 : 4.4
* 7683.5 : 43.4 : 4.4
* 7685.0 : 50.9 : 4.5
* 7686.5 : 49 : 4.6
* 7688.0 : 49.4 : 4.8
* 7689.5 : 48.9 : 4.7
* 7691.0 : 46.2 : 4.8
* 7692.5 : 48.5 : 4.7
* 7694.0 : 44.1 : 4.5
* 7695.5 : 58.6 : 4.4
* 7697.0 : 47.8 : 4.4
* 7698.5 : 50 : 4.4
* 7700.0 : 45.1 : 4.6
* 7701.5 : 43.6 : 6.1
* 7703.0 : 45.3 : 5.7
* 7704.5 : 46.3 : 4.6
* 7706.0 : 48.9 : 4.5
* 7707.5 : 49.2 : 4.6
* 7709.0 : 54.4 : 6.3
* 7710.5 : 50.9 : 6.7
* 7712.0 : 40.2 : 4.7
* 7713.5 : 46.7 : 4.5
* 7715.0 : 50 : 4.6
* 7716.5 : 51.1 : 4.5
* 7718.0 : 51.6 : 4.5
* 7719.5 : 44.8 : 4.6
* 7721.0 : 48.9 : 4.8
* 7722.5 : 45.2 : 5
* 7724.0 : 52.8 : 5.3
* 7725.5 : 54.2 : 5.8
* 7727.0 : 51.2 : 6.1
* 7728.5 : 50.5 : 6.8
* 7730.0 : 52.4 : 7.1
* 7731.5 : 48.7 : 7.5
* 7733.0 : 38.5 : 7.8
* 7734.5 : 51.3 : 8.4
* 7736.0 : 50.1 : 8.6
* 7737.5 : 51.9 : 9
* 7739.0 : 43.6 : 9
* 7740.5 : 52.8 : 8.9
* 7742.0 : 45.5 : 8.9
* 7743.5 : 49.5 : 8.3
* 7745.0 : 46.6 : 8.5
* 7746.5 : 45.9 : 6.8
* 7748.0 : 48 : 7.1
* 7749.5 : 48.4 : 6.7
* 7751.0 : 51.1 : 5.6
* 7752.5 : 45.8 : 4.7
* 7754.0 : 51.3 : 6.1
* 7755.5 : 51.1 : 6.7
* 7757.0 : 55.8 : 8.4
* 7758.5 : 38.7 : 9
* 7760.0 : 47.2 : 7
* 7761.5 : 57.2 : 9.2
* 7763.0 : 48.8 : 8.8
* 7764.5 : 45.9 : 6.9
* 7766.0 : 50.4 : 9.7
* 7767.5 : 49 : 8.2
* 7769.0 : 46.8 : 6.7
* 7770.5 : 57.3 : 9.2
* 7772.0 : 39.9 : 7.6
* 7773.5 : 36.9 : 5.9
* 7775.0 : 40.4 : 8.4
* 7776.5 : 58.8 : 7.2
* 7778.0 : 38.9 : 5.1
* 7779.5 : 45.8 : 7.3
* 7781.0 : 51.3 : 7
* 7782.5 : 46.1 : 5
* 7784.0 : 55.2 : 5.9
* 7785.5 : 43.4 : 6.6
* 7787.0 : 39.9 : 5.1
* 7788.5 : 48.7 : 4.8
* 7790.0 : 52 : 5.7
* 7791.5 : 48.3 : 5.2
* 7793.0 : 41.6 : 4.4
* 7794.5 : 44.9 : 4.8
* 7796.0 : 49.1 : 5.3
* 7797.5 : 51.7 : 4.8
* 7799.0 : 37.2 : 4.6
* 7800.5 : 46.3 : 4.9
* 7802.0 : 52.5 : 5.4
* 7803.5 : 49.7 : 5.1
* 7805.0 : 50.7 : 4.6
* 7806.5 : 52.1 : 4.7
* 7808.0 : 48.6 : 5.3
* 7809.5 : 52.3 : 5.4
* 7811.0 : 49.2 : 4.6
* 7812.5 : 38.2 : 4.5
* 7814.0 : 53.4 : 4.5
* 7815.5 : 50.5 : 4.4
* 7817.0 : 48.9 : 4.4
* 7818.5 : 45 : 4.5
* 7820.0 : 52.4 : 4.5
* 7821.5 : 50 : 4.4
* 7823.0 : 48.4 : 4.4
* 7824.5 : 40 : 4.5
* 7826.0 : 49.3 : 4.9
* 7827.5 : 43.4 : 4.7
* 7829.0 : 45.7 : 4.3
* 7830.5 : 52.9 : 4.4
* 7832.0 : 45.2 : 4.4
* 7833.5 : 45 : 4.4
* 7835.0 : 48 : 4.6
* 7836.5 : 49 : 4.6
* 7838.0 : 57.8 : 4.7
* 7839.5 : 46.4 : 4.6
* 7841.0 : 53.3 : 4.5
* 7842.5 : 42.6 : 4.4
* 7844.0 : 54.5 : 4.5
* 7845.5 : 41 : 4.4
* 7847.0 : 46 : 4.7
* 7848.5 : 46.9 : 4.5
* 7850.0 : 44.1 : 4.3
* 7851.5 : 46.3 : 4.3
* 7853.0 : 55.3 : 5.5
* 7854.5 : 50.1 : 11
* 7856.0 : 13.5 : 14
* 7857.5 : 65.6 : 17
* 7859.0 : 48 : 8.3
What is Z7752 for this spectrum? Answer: 13.8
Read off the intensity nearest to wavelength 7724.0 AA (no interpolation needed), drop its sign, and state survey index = 53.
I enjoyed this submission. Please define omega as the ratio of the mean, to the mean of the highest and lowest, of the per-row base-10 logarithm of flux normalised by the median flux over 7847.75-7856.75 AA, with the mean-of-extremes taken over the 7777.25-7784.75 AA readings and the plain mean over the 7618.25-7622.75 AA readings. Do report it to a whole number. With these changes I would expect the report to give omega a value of 7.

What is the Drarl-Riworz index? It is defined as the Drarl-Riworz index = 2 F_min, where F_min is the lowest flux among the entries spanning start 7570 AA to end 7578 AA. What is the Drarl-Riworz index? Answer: 101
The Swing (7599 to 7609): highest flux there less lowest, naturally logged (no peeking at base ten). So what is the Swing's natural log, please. 2.28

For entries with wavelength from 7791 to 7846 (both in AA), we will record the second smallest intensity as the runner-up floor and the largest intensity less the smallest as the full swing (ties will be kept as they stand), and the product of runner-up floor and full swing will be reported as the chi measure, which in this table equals 787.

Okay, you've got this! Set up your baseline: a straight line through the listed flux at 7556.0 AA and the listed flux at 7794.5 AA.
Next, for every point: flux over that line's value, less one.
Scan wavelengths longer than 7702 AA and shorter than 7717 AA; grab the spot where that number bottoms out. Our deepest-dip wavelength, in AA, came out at 7712.0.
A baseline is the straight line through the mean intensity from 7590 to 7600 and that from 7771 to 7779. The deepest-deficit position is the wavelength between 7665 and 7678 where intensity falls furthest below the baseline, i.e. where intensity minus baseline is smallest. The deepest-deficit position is 7677.5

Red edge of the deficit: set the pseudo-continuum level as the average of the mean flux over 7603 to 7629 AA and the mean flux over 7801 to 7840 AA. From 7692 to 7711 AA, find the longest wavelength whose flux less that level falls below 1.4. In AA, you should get 7707.5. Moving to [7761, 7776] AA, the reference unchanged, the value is 7775.0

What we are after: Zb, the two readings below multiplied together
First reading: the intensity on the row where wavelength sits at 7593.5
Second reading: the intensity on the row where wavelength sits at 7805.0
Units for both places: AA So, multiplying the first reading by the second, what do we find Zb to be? 2500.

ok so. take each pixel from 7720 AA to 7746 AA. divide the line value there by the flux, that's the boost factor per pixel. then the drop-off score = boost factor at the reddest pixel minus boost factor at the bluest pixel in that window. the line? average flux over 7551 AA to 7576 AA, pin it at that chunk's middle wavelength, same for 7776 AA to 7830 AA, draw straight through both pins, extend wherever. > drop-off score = 0.042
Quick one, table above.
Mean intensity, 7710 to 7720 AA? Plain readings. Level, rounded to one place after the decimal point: 47.9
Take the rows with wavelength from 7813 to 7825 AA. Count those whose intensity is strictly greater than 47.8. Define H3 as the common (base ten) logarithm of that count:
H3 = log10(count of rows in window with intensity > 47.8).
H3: 0.78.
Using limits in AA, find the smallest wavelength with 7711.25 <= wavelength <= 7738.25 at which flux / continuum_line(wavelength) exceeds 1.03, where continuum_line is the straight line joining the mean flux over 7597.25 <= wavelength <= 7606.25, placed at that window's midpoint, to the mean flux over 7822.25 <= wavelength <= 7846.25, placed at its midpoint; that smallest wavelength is 7715.0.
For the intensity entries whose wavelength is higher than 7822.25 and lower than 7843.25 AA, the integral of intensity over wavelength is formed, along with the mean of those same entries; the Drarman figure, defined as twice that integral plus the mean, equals 2049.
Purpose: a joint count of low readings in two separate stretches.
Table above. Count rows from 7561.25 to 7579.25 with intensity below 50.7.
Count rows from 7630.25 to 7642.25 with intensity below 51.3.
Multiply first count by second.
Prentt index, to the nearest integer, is 28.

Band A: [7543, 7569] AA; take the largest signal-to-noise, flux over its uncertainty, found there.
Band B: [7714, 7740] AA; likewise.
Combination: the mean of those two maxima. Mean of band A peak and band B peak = 12.2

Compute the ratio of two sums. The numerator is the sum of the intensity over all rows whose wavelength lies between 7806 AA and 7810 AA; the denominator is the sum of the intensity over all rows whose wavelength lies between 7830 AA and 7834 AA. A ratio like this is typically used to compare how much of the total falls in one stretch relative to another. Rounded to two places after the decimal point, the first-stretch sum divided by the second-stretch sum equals 1.07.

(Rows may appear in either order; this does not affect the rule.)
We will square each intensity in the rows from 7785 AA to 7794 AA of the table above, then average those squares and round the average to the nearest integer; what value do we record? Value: 2102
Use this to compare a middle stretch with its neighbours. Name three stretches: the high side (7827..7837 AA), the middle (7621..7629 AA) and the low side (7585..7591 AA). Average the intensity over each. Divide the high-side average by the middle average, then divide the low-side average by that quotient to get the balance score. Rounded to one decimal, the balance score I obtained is 48.3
